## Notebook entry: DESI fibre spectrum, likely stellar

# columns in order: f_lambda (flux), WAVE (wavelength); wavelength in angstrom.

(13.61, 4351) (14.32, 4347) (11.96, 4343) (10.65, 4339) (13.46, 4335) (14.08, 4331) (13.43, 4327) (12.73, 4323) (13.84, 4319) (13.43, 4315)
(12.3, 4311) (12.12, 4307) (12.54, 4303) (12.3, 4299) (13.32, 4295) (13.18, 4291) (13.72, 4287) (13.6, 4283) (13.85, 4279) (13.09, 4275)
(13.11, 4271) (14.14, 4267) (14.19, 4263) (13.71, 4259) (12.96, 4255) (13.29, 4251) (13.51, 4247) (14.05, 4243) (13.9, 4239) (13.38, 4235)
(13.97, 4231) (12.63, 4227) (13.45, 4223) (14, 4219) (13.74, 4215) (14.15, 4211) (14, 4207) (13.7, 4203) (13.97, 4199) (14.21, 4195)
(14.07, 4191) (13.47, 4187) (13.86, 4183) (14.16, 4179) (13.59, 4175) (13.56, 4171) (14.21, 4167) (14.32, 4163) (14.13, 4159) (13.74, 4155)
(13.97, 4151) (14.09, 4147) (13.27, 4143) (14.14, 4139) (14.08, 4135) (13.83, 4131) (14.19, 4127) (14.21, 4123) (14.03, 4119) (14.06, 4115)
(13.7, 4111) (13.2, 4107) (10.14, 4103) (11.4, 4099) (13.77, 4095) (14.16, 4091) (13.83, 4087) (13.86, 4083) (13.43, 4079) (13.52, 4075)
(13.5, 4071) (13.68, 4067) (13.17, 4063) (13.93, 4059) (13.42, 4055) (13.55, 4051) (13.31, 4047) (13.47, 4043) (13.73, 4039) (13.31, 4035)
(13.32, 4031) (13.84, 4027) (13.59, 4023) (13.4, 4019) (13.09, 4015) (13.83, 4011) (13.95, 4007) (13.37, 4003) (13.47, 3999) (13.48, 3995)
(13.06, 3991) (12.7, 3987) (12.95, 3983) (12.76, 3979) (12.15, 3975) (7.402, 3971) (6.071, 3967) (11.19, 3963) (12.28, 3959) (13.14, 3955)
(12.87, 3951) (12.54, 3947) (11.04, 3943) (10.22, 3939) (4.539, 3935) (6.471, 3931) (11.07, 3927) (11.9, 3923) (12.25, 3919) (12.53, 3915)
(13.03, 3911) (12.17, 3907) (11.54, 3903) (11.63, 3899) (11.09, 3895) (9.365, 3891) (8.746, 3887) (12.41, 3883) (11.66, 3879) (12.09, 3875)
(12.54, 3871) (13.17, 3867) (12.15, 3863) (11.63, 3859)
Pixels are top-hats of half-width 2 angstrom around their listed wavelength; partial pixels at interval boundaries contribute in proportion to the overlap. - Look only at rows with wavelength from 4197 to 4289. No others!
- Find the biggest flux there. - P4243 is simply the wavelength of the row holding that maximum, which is 4263 angstrom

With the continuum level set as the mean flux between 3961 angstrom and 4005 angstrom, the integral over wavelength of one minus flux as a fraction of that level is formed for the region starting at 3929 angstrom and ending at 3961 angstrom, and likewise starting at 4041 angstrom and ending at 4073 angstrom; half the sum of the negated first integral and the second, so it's -4.3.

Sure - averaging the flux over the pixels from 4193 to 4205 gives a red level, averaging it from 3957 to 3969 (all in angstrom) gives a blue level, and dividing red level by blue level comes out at 1.42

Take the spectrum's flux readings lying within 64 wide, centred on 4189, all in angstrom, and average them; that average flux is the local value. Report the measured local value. 13.95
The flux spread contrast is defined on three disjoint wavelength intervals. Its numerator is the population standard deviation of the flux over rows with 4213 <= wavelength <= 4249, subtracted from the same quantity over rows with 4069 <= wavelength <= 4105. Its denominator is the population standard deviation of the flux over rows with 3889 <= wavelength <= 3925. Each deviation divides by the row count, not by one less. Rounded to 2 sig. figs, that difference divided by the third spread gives 0.86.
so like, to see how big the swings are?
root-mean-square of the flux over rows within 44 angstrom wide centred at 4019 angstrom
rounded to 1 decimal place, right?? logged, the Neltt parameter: 13.5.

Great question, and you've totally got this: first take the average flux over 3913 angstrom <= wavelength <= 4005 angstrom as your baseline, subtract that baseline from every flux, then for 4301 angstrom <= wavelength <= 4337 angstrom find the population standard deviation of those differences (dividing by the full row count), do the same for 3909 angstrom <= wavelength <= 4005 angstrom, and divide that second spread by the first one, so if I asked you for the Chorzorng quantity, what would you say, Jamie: 3.8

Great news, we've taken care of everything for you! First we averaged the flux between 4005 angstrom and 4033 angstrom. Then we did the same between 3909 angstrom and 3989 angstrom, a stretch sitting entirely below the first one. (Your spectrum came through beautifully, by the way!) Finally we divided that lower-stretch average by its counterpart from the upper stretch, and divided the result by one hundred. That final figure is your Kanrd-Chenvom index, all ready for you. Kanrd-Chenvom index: 0.0081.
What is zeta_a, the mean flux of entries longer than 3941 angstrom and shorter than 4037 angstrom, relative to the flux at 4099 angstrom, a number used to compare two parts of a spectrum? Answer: 1.09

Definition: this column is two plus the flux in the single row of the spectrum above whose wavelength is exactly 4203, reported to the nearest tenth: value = 15.7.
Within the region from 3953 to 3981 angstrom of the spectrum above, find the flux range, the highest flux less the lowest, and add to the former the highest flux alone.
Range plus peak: 20.2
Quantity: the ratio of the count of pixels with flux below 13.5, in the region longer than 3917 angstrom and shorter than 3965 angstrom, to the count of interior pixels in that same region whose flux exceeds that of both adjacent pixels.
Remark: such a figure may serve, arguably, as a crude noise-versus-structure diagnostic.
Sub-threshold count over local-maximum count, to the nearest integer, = 12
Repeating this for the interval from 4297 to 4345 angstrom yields 3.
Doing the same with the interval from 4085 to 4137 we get 1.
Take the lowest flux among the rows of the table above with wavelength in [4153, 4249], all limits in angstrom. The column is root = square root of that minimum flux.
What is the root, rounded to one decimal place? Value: 3.6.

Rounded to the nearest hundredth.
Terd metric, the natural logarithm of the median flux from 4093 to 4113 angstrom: 2.58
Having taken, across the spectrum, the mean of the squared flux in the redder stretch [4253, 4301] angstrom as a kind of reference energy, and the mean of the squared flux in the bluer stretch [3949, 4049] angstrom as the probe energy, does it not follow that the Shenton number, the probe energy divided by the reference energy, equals 0.90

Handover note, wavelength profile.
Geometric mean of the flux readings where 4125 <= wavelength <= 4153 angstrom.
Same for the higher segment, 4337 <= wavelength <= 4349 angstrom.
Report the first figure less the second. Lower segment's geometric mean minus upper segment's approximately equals 1.7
